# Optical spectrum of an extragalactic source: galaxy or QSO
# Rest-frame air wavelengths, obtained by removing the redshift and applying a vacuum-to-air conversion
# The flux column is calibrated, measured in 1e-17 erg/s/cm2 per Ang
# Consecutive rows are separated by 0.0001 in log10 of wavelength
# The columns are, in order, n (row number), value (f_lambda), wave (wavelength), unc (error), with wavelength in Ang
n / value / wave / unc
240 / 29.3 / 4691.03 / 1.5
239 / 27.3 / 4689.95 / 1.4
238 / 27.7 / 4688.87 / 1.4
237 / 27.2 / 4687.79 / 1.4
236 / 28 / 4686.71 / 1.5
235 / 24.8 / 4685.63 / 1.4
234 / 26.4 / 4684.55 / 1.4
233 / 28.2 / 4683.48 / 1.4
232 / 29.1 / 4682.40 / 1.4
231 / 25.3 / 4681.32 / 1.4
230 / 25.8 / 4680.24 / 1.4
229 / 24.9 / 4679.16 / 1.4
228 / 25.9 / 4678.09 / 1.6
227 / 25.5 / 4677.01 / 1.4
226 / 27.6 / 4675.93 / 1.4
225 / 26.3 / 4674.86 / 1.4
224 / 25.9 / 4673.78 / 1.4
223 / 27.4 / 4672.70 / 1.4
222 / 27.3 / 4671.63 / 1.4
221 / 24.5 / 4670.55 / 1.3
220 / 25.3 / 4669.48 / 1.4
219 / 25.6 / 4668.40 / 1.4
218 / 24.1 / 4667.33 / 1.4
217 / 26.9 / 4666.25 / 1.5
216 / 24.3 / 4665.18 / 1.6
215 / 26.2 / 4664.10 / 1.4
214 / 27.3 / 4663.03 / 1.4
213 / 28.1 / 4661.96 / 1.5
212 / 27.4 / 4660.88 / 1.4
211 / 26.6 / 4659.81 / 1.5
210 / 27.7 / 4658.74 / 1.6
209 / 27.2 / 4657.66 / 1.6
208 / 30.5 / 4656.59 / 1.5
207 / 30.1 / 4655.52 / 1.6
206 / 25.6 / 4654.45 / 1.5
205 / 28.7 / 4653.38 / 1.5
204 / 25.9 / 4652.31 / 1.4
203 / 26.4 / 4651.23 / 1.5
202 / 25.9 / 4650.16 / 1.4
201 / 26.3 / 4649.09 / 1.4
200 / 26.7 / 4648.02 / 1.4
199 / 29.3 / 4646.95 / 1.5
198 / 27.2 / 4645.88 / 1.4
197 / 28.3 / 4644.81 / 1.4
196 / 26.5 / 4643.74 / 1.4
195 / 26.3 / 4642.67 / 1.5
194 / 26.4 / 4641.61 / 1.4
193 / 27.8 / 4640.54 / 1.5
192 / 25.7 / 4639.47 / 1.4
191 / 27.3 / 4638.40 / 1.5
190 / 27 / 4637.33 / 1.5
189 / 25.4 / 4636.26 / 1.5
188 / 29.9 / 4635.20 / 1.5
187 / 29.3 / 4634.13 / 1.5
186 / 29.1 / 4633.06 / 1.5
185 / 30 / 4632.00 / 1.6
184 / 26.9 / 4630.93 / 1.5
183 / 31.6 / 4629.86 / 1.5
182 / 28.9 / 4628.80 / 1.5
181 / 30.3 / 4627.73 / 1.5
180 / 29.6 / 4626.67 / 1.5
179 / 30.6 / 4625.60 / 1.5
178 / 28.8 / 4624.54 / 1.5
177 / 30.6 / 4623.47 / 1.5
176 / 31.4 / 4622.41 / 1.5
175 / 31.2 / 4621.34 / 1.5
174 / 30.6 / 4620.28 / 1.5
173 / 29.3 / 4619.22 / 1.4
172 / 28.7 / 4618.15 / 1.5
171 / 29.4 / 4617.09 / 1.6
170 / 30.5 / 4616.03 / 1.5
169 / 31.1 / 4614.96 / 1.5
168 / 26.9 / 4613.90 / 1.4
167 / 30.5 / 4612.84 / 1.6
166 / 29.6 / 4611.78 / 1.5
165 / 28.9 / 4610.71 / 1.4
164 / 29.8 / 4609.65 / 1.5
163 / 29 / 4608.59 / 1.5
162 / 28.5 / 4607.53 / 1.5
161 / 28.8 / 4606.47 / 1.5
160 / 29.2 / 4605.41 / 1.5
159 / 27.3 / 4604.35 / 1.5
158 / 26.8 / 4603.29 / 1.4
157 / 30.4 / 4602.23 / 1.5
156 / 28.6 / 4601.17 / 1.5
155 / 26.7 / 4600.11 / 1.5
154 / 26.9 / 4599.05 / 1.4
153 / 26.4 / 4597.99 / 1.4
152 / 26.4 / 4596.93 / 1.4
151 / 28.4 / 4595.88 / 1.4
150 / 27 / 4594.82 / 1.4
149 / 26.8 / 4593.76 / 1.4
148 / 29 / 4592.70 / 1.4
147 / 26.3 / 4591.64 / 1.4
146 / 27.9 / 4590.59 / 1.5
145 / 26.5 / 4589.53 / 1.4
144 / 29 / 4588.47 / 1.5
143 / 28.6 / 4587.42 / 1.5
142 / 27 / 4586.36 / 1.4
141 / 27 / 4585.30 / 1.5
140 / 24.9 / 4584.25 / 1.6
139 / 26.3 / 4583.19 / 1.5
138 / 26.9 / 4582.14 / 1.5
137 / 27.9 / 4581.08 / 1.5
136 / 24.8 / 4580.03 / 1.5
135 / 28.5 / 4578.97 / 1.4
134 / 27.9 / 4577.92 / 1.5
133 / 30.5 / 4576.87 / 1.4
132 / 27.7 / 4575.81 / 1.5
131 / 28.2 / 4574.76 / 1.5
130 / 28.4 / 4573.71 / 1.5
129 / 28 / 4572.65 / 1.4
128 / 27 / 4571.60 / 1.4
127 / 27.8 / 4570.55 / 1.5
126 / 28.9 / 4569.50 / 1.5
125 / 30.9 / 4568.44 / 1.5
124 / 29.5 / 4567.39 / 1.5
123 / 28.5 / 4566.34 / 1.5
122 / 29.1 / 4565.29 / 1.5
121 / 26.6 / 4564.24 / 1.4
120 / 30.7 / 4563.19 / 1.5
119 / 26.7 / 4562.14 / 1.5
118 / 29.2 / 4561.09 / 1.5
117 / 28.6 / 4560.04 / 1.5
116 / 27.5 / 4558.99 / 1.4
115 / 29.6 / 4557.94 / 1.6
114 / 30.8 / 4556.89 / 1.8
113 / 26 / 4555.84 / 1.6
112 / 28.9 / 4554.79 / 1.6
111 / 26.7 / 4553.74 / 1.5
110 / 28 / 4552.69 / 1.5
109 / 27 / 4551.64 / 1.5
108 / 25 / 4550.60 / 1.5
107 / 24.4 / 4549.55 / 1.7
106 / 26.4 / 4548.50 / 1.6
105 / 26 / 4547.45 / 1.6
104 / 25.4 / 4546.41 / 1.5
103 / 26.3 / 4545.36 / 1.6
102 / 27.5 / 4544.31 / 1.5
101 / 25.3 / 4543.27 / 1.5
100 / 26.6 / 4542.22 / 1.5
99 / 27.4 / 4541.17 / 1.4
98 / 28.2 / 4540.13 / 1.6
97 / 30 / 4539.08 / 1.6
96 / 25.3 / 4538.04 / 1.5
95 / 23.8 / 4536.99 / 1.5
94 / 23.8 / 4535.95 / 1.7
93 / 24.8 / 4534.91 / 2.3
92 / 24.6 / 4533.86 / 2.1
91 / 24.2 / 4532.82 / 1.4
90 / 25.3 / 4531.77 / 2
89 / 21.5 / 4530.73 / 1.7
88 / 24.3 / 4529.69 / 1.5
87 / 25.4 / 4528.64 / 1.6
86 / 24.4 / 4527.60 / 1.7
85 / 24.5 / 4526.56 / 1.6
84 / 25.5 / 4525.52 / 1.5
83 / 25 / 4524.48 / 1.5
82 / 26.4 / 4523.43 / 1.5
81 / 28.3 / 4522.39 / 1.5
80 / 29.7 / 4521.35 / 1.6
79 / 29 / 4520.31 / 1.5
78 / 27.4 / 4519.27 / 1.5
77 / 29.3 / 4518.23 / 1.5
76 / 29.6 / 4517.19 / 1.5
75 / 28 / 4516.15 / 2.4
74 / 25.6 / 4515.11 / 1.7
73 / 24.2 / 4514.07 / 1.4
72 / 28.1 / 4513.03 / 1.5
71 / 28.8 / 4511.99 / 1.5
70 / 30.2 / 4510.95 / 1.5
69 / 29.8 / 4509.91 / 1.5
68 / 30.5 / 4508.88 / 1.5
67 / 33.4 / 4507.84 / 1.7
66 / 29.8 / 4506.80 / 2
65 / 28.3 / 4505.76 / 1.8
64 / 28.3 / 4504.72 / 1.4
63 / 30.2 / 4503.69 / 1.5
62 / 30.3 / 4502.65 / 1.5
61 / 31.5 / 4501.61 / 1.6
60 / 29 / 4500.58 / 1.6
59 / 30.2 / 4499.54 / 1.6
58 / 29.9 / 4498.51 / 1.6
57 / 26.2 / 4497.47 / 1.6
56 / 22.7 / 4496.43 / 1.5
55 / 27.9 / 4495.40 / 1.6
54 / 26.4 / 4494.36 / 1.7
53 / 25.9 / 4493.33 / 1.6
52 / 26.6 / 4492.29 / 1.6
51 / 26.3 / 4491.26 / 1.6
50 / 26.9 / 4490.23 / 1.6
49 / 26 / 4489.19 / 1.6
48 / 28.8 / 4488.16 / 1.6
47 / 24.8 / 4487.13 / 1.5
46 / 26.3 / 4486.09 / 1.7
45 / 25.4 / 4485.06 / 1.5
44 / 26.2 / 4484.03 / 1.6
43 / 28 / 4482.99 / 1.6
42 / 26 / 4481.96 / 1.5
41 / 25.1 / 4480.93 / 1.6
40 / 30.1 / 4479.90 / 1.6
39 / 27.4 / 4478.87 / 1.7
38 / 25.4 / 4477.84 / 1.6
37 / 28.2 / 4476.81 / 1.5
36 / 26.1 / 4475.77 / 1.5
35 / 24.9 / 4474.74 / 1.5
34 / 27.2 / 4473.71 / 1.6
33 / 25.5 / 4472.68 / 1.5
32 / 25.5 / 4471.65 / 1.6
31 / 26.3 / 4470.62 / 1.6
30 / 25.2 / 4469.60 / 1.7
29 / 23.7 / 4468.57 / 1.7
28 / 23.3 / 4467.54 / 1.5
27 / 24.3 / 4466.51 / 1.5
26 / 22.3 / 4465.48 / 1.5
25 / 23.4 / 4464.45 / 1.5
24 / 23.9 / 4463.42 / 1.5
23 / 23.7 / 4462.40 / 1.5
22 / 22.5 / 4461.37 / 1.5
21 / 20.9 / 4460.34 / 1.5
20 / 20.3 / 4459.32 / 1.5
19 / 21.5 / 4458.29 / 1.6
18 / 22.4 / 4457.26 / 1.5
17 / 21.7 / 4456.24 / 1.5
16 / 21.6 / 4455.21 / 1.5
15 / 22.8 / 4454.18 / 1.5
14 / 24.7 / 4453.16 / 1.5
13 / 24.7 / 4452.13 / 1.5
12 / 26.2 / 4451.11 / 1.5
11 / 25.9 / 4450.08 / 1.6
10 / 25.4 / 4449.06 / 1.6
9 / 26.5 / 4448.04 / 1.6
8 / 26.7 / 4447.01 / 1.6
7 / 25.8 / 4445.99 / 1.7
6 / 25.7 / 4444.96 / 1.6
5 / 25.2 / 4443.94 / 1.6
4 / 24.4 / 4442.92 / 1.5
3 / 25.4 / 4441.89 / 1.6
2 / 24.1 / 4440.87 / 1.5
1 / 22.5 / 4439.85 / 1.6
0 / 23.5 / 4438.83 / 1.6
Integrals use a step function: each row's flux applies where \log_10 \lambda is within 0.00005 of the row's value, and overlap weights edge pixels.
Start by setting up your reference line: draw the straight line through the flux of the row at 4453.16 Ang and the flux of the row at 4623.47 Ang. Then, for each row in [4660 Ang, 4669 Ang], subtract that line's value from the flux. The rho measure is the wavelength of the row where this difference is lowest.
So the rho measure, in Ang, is 4667.33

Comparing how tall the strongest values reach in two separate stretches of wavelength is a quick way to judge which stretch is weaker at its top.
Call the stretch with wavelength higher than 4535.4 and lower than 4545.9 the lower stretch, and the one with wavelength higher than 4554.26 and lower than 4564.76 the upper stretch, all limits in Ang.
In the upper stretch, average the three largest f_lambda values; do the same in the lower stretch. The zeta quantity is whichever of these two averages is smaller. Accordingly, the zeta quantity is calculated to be 28.6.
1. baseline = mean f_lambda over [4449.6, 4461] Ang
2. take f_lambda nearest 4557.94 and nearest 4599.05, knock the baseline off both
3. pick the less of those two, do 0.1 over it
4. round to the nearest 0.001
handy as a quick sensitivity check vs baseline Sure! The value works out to 0.025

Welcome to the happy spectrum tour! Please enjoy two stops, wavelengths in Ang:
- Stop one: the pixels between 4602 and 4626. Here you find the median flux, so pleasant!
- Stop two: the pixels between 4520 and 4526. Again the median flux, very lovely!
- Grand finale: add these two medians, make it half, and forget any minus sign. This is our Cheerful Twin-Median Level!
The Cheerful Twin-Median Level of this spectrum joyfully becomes 28.4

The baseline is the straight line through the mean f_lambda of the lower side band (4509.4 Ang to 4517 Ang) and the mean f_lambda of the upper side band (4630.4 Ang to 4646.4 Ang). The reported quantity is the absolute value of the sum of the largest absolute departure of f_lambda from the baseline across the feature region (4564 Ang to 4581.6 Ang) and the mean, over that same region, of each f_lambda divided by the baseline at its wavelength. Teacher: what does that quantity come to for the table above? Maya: 4.2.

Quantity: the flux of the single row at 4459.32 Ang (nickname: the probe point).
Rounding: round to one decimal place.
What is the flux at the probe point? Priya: 20.3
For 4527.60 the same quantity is 24.4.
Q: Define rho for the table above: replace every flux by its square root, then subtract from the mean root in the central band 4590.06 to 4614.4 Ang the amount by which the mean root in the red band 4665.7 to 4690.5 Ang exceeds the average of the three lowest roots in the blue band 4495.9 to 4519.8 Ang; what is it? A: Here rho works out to 5.1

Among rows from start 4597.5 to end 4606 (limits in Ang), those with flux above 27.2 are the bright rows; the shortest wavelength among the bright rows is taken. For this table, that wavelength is 4601.17 Ang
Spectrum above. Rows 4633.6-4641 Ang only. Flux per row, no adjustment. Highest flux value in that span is 29.9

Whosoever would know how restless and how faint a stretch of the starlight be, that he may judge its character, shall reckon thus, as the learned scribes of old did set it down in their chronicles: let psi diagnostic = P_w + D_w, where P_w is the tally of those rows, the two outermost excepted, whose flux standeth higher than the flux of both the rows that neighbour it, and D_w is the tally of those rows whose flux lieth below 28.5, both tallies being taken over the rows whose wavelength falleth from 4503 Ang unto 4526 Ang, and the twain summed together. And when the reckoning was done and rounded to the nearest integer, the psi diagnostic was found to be 15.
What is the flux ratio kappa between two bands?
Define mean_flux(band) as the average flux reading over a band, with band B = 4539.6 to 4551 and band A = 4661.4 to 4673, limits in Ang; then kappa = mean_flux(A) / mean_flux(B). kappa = 0.99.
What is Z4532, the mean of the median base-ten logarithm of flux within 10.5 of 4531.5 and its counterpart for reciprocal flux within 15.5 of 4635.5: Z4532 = 0.718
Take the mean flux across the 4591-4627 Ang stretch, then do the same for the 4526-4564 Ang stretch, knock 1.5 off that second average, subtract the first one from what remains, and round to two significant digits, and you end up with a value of -3.9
